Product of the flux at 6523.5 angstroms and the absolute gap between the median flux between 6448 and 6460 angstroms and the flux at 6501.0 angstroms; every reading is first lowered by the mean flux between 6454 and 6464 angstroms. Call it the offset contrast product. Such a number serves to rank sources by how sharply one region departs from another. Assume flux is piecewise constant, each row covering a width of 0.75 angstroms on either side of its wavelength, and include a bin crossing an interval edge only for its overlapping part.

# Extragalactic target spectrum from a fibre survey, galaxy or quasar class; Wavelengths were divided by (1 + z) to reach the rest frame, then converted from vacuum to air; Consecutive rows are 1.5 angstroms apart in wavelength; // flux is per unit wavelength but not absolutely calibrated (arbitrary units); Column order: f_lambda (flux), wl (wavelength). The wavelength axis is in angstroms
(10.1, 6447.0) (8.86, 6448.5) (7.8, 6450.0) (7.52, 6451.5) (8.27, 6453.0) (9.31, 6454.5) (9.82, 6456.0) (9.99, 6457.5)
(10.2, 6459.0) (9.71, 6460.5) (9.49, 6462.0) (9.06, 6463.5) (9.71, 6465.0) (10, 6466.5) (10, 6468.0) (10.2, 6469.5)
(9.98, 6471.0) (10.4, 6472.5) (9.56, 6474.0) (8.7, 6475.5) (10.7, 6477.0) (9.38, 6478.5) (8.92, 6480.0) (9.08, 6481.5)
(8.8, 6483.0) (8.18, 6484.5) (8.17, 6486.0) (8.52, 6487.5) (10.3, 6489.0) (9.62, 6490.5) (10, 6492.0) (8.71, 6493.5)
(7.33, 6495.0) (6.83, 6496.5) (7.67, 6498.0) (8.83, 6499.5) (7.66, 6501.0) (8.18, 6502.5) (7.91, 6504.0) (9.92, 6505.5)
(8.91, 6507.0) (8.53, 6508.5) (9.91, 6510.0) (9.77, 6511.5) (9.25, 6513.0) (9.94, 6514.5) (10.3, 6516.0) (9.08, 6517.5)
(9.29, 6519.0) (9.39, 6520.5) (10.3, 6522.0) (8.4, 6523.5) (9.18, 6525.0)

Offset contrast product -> -1.8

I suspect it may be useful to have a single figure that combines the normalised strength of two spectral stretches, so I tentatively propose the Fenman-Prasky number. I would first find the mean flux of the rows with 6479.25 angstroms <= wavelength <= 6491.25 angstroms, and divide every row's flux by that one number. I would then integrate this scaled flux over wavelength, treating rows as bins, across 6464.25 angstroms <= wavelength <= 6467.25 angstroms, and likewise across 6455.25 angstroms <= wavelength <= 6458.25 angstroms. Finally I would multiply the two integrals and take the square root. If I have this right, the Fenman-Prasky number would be 3.31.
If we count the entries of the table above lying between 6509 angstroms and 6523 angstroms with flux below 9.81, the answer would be 5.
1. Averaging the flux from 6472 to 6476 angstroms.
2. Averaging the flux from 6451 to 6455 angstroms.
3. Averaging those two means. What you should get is 8.96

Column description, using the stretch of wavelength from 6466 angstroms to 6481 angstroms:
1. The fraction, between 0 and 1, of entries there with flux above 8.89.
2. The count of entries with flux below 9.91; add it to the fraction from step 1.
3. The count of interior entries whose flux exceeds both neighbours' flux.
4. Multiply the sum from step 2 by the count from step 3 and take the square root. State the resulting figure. 3.8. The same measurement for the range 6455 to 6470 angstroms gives 2.4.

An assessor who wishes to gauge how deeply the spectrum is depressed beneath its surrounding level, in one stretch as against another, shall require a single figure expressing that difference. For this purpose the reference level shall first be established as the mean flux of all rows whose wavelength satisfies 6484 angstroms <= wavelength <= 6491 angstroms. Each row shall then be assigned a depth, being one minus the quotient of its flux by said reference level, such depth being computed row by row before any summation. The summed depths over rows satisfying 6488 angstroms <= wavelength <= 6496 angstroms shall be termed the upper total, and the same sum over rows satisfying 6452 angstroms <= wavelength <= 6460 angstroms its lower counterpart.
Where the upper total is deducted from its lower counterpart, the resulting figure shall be -0.18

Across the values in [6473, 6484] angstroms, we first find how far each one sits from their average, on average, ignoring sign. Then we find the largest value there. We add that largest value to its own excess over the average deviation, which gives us 20.9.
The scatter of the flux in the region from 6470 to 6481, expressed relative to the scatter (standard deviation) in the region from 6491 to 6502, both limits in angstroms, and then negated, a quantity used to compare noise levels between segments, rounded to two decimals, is -0.68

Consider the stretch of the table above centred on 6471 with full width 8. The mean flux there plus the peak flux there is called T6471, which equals 20.4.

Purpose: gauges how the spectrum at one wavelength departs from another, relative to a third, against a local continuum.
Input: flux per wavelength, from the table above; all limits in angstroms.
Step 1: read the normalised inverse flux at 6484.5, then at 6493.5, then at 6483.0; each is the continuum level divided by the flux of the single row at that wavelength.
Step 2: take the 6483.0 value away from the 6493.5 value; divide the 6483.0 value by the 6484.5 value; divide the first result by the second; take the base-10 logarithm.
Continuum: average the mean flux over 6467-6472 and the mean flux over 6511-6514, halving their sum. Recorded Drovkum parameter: -1.91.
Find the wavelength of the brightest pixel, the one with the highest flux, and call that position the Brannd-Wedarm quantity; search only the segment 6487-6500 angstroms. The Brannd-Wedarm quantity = 6489.0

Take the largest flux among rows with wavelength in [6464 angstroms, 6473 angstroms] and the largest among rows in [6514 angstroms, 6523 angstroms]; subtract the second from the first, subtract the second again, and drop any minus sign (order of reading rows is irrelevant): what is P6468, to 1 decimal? 10.2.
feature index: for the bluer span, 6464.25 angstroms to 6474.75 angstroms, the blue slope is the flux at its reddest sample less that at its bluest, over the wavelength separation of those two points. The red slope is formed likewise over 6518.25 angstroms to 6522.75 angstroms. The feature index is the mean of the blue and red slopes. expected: 0.16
